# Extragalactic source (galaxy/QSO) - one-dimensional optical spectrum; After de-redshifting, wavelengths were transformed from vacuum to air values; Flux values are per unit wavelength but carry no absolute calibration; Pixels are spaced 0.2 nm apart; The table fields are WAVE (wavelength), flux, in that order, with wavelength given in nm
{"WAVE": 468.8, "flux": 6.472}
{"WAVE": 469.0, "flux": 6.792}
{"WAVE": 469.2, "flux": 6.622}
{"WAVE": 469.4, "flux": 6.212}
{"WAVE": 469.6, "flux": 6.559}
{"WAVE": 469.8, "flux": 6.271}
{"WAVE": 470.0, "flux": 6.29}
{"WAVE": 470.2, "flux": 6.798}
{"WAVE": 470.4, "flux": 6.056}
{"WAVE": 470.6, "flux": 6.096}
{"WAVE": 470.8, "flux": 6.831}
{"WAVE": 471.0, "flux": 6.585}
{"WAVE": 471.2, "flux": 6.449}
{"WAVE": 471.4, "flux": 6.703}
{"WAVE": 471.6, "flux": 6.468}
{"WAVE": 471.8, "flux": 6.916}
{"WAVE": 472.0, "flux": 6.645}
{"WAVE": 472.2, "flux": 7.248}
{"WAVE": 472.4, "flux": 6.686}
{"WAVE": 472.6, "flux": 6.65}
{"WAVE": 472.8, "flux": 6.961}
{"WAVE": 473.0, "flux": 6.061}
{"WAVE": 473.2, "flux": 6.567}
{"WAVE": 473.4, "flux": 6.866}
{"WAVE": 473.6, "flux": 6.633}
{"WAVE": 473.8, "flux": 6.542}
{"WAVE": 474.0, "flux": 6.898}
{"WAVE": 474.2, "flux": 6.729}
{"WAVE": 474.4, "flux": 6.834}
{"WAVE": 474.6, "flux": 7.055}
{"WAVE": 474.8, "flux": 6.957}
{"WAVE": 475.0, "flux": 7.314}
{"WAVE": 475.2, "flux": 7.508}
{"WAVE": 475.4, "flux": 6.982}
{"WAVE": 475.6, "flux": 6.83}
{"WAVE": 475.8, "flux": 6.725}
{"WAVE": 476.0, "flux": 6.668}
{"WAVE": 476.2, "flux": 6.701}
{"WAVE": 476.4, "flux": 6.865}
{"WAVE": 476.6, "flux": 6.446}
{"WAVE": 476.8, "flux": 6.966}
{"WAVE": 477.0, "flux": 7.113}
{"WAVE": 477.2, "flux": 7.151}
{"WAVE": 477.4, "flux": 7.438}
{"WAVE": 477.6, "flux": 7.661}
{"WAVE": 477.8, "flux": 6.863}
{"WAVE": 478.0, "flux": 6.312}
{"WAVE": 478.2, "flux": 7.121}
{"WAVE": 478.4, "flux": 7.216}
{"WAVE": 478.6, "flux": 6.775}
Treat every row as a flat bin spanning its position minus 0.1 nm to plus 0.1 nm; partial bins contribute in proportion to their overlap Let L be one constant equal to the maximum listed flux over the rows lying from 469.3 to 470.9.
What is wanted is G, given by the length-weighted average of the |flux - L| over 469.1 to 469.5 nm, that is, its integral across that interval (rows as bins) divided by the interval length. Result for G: 0.414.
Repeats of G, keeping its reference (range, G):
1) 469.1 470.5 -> 0.430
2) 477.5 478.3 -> 0.418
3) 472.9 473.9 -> 0.311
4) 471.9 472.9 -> 0.212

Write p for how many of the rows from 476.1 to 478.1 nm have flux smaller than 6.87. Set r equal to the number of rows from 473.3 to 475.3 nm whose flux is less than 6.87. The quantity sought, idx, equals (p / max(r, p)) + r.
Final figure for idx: 6.0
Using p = 5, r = 5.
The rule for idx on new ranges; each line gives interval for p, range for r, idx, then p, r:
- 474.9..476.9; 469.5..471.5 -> 10.6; 6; 10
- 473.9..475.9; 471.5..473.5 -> 7.6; 4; 7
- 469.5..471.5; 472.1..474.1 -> 8.0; 10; 7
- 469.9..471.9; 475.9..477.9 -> 6.0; 9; 5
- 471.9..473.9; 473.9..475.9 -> 5.0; 8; 4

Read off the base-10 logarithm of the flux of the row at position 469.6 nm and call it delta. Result 0.82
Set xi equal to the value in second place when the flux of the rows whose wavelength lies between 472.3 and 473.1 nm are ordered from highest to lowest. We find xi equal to 6.686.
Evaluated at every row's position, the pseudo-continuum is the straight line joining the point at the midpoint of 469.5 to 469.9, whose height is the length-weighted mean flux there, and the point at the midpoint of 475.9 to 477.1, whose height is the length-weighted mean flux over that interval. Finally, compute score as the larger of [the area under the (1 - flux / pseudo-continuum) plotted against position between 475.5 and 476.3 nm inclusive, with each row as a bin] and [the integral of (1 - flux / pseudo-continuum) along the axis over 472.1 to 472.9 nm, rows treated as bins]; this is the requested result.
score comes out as 0.003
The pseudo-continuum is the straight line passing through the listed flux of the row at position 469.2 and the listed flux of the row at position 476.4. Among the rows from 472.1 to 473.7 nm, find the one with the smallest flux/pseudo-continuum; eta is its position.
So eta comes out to 473.0 nm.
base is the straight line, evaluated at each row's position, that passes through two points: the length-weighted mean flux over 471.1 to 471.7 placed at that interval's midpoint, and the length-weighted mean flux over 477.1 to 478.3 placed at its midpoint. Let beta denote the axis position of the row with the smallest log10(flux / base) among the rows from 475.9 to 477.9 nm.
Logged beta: 476.6 nm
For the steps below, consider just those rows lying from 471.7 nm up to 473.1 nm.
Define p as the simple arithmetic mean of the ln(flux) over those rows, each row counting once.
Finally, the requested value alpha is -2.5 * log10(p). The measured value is -0.701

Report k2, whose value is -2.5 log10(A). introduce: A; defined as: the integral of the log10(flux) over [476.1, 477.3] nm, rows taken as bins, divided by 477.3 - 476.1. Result 0.19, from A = 0.84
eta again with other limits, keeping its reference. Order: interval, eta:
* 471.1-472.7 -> 471.2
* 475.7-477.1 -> 476.6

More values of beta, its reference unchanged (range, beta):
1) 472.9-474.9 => 473.0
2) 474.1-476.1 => 476.0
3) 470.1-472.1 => 470.4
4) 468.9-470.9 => 470.4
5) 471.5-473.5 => 473.0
